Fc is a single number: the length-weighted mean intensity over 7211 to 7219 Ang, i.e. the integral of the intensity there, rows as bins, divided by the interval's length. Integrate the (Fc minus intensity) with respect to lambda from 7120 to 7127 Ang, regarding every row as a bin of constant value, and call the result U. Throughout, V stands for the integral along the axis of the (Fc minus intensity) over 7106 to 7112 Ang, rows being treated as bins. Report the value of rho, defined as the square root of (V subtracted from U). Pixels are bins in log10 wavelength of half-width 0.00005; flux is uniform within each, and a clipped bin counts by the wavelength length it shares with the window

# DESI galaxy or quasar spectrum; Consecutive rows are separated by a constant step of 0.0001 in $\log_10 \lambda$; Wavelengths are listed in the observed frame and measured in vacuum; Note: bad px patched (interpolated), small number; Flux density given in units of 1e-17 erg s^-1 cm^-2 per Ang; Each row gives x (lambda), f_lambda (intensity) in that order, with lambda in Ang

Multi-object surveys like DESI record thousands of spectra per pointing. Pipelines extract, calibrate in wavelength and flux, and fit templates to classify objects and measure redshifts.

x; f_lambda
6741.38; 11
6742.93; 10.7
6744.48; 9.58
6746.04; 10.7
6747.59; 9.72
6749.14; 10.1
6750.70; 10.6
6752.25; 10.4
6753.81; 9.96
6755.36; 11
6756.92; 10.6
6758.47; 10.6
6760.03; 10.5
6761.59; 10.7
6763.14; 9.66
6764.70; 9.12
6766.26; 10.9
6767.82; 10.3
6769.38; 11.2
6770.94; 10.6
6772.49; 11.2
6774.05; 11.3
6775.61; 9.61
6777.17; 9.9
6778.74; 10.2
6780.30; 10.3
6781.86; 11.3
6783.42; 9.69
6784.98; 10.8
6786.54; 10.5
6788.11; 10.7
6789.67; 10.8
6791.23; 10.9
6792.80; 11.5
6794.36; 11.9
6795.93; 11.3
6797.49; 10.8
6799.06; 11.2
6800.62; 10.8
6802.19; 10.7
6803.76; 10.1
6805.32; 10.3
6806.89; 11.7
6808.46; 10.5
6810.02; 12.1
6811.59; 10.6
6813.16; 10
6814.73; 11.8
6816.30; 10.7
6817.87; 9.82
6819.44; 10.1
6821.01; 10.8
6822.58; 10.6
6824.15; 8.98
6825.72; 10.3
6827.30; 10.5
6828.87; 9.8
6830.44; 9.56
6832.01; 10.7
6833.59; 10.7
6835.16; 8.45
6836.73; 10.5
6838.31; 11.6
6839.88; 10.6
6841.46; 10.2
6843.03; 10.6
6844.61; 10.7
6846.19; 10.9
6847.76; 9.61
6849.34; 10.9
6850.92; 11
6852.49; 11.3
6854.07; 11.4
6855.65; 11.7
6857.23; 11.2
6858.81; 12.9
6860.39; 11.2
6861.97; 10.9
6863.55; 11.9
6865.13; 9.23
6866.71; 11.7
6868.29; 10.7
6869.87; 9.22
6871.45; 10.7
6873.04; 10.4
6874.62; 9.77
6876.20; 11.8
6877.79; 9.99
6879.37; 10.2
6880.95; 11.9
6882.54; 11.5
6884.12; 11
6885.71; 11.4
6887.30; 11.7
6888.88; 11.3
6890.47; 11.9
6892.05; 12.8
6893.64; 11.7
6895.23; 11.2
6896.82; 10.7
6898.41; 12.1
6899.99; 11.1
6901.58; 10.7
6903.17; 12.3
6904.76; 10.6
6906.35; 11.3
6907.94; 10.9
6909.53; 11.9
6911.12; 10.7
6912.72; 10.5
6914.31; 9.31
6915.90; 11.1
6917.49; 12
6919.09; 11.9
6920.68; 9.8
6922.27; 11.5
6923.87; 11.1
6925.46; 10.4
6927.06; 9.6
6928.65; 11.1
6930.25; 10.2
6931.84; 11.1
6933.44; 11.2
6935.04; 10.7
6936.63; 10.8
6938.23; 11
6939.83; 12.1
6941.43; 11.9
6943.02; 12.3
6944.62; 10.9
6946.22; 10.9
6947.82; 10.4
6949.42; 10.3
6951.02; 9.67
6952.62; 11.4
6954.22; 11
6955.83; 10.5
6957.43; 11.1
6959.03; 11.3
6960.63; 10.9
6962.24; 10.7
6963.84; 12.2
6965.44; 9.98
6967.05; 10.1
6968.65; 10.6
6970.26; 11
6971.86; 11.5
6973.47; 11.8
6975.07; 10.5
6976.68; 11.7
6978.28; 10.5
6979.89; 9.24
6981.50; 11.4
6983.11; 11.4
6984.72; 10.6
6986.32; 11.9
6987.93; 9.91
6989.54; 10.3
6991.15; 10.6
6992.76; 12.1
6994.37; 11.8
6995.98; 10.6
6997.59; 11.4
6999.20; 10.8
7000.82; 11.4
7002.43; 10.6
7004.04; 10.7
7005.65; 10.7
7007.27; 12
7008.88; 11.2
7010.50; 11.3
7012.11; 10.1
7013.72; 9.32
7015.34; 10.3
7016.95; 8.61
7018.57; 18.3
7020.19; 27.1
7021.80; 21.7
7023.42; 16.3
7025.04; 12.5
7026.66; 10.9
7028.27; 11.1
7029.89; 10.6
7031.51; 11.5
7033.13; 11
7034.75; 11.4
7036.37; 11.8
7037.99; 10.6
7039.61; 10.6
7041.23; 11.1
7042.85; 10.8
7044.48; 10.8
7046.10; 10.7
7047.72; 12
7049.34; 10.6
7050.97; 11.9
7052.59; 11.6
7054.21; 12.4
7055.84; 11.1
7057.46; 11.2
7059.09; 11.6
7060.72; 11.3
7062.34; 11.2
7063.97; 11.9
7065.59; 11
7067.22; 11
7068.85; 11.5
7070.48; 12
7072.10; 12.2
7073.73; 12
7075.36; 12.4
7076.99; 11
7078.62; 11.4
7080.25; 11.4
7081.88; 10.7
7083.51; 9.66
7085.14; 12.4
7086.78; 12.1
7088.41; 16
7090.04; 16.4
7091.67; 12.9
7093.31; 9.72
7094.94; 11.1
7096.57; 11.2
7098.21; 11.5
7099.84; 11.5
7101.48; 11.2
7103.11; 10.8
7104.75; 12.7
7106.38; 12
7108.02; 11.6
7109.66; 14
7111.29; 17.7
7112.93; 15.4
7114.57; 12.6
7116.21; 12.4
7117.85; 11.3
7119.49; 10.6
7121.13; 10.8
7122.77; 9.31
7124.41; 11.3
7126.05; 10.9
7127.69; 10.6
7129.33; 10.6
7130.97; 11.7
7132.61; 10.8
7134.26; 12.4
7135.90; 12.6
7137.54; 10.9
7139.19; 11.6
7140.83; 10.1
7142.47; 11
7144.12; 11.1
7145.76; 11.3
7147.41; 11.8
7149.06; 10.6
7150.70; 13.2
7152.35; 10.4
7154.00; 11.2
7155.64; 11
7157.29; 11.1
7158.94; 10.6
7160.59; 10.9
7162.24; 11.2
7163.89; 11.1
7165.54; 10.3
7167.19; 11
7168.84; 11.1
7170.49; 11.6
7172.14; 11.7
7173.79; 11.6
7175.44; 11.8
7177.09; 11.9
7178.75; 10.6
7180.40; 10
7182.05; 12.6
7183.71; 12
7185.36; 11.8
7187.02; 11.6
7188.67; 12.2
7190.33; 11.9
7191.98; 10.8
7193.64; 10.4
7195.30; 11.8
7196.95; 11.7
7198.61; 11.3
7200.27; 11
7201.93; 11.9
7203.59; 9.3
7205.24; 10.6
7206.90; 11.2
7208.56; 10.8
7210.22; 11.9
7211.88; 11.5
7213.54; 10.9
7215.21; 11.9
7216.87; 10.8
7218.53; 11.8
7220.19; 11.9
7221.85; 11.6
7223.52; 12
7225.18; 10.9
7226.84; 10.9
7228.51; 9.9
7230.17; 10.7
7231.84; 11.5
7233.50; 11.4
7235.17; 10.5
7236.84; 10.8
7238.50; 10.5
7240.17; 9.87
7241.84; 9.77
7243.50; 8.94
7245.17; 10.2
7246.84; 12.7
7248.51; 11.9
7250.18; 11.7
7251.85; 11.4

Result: 4.5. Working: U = 5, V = -15.2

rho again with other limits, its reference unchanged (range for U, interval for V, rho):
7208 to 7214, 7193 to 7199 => 0.2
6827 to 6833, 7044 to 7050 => 2.3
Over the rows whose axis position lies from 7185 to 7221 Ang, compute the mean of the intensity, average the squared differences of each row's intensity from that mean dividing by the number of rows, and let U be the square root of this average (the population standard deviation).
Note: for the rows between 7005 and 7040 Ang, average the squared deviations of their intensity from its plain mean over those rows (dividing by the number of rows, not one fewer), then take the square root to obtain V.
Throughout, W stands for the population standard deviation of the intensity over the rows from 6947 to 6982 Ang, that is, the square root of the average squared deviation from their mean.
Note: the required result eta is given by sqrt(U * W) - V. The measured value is -3.62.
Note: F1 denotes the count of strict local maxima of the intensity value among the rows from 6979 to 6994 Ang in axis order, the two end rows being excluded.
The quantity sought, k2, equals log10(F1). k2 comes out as 0.00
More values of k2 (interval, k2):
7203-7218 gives 0.48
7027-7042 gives 0.30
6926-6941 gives 0.30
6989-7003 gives 0.48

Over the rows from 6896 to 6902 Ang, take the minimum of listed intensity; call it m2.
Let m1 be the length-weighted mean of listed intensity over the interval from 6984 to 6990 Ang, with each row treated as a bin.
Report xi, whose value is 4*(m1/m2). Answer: 4.00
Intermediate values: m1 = 10.71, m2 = 10.7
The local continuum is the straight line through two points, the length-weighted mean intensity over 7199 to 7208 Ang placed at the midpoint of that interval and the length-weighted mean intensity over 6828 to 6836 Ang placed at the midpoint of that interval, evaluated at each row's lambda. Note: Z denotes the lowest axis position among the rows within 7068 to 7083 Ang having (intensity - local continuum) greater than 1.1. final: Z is 7070.48 Ang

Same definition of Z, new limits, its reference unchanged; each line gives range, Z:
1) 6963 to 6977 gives 6963.84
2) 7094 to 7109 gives 7104.75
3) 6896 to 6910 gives 6898.41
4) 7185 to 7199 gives 7188.67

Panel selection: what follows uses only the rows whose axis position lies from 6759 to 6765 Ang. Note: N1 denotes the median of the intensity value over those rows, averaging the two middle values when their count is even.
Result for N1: 10.1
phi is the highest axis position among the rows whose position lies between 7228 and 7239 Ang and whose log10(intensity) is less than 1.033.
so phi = 7238.50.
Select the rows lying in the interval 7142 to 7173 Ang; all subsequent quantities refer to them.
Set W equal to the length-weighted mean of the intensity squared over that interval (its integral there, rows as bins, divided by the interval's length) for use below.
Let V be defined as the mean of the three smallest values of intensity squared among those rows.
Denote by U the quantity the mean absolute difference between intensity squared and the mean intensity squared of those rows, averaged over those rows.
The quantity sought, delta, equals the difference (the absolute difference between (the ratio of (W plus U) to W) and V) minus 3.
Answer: 105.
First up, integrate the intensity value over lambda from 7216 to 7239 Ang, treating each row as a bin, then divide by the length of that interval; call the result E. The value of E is 11.10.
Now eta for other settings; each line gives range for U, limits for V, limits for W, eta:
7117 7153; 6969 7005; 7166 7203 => 0.02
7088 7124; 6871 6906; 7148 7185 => 0.50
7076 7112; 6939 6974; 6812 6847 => 0.50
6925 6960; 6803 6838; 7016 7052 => 0.86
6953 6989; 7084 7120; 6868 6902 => -1.25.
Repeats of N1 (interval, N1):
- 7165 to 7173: 11.1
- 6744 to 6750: 9.9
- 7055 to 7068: 11.2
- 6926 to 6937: 10.8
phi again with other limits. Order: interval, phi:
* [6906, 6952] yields 6951.02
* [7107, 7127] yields 7122.77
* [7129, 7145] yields 7140.83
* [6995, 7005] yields 7004.04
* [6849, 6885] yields 6879.37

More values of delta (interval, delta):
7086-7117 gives 107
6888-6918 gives 99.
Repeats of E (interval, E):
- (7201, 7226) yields 11.27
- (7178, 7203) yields 11.42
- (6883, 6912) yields 11.40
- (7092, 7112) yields 12.08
